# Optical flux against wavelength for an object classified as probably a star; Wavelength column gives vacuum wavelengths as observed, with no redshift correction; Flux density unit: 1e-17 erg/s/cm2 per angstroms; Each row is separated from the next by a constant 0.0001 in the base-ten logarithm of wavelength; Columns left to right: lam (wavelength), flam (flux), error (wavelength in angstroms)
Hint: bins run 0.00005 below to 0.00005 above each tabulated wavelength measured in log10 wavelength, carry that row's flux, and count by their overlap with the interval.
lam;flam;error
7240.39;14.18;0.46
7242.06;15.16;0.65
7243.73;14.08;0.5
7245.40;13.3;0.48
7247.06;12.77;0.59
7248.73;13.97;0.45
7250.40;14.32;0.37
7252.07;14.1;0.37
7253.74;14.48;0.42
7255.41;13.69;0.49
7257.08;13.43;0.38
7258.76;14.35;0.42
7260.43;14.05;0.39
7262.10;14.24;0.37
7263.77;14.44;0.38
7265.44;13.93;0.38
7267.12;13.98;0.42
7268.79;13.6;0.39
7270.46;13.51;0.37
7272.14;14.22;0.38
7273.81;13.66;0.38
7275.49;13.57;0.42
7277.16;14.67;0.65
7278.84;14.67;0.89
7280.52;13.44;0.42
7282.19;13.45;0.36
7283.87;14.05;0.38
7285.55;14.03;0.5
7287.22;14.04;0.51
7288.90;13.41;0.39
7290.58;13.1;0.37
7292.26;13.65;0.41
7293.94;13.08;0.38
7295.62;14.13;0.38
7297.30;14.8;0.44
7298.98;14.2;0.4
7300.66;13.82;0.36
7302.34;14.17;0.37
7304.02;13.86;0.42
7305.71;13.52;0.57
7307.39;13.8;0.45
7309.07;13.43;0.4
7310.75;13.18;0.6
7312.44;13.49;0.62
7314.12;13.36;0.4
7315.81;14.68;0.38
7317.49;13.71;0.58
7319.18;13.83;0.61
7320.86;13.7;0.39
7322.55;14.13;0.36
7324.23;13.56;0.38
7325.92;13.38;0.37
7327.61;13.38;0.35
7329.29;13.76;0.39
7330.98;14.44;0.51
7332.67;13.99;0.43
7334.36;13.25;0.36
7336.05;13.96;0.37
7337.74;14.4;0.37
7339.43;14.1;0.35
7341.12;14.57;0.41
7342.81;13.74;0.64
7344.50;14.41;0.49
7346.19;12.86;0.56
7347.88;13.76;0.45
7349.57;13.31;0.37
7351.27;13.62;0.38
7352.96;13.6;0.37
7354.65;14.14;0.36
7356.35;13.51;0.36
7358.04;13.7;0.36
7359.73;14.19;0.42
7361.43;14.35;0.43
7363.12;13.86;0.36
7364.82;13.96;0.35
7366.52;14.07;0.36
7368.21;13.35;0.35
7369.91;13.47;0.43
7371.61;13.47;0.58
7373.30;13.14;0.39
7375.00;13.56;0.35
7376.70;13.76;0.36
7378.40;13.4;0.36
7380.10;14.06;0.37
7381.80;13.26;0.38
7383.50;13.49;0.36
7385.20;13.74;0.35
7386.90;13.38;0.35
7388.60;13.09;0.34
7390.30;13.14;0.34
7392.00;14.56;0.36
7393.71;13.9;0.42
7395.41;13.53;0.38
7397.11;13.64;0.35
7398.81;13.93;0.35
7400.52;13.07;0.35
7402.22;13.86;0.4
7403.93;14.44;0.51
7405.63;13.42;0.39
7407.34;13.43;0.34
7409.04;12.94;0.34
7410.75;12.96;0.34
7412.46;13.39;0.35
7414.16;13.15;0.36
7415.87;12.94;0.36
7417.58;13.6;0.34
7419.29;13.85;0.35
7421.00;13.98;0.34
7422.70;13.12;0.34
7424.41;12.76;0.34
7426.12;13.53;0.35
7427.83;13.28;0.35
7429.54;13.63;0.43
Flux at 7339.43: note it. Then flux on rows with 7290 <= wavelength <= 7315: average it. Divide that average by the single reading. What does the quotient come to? 0.97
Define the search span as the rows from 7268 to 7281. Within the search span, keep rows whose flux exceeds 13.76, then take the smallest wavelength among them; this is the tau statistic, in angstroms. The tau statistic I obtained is 7272.14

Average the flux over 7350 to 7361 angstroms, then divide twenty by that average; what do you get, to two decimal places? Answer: 1.45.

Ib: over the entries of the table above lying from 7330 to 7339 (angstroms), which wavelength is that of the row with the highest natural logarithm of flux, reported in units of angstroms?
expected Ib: 7330.98 angstroms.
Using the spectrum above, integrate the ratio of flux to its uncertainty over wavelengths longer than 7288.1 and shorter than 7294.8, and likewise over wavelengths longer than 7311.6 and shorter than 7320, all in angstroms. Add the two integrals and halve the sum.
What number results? 233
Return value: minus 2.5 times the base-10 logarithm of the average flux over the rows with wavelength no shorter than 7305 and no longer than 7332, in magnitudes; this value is -2.84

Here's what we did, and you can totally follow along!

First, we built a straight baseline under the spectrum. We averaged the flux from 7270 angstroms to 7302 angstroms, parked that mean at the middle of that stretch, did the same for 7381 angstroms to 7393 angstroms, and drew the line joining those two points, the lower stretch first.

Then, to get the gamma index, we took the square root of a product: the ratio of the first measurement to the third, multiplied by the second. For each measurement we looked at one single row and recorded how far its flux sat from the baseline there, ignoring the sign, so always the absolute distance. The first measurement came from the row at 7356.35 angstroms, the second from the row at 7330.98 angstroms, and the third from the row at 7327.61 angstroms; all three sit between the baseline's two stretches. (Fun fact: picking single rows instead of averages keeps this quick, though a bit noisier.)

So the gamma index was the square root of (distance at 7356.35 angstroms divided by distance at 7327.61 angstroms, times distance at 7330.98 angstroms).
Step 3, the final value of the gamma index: 0.50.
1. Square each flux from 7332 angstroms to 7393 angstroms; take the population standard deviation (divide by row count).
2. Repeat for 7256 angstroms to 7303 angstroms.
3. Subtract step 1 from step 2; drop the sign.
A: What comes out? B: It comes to 1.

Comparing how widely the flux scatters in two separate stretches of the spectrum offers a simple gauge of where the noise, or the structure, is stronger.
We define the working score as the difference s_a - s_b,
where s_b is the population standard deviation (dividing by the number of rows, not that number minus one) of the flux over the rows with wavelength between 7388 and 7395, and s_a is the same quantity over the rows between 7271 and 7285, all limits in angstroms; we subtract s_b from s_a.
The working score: -0.1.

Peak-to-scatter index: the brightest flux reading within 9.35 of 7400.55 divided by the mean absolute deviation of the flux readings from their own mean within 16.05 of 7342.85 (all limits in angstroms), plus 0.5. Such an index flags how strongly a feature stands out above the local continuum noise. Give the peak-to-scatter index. 40.2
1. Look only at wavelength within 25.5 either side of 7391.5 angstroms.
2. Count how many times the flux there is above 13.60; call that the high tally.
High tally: 10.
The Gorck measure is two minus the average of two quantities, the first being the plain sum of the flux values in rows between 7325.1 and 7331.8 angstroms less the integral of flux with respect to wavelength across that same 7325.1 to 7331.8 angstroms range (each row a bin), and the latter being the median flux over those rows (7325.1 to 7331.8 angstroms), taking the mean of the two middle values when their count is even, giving 14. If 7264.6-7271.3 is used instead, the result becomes 14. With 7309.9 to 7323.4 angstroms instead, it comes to 33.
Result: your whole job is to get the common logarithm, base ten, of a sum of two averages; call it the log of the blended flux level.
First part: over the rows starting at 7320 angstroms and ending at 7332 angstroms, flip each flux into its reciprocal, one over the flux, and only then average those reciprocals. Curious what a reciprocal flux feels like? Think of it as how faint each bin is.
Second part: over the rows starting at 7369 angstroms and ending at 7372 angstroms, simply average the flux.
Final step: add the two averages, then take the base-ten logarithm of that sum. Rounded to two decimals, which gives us 1.13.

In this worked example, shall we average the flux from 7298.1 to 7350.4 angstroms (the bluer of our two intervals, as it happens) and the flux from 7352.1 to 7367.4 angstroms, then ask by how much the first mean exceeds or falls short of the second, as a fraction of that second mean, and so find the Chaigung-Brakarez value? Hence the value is -0.010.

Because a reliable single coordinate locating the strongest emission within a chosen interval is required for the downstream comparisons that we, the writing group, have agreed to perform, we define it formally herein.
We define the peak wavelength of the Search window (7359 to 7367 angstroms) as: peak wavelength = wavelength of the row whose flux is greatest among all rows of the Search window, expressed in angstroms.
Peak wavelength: 7361.43 angstroms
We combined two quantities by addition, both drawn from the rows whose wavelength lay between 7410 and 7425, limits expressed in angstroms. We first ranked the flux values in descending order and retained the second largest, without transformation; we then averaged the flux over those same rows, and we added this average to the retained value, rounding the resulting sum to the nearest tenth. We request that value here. 27.2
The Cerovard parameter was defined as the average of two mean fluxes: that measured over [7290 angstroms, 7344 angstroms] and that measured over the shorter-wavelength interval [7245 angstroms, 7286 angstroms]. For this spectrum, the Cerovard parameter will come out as 13.9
